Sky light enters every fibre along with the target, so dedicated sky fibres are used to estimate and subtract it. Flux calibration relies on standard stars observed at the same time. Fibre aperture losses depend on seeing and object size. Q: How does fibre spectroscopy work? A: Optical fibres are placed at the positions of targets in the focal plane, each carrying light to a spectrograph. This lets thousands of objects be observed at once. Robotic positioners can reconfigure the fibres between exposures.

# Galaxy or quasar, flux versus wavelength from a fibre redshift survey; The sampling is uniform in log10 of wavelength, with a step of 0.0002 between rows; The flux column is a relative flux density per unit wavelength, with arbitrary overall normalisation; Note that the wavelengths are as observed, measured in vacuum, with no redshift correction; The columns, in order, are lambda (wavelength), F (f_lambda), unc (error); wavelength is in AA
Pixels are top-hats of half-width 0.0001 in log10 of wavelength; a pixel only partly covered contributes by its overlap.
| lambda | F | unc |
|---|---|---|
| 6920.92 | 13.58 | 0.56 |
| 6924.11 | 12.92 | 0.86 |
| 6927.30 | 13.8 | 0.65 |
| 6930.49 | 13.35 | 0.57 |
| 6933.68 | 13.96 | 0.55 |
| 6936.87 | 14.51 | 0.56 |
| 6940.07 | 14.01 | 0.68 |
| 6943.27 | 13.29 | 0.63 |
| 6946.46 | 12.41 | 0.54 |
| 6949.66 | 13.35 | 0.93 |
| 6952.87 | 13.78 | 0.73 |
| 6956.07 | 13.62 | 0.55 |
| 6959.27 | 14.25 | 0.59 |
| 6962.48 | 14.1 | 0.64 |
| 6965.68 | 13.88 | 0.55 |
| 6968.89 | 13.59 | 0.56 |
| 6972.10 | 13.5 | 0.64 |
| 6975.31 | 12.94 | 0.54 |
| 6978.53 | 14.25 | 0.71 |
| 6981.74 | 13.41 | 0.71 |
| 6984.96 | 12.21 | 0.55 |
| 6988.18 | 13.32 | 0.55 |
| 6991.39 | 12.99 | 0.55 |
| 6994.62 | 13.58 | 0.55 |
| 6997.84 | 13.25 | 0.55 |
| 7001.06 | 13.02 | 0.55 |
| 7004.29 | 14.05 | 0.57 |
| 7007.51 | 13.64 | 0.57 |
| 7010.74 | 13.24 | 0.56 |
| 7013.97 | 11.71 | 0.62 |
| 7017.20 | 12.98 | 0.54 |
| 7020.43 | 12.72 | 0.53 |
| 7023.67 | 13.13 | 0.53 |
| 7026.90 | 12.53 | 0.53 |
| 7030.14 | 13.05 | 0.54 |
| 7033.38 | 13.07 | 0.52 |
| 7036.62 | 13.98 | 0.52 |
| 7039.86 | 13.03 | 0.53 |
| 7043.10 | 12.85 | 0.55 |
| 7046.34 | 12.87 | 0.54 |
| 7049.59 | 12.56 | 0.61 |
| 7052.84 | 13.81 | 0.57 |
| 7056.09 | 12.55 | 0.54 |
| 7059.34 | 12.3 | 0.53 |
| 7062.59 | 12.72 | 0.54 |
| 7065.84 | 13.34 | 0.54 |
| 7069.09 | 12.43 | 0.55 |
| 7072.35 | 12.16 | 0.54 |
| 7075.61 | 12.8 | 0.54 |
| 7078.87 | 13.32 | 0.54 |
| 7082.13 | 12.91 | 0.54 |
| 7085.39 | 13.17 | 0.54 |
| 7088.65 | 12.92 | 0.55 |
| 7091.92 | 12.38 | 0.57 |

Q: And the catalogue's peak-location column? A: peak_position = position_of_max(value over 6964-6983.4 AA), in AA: 6978.53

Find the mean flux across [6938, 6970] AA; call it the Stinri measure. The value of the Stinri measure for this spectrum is 13.6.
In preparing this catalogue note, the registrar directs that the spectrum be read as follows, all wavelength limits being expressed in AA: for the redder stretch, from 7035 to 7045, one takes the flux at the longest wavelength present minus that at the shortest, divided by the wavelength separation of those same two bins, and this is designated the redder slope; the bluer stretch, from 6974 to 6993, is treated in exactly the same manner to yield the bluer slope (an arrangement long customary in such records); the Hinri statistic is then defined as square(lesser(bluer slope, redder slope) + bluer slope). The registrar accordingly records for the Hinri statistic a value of 0.029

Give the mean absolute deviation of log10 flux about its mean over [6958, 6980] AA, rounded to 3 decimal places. 0.012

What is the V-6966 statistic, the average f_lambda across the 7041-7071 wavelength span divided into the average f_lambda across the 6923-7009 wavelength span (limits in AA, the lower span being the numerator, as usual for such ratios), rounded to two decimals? 1.05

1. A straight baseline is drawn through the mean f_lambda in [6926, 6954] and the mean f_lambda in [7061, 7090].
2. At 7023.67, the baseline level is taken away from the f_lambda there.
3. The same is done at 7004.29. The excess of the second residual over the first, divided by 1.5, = 0.54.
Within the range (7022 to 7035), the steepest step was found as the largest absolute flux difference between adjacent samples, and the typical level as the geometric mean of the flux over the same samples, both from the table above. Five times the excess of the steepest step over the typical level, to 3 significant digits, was -61.7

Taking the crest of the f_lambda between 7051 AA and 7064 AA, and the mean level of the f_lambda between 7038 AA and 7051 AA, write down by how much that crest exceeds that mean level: 1.0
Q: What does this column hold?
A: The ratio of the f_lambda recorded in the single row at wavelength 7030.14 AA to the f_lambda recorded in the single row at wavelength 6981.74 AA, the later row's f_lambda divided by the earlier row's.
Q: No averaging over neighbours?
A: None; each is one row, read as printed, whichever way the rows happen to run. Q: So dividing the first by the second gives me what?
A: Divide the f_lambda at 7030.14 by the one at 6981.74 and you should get 0.97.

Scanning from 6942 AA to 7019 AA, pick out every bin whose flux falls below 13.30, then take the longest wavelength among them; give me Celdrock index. 7017.20 AA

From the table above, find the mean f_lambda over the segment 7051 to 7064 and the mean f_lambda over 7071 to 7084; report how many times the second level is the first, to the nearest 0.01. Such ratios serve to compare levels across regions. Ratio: 1.00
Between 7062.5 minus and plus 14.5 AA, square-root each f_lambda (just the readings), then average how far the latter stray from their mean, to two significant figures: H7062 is 0.053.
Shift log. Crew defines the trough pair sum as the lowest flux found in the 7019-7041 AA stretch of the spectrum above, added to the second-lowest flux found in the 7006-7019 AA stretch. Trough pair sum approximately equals 25.5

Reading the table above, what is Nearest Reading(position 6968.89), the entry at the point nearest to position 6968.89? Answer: 13.59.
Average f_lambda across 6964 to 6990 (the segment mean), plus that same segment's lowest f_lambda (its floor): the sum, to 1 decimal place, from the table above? 25.6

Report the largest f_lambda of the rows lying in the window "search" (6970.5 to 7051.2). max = 14.25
